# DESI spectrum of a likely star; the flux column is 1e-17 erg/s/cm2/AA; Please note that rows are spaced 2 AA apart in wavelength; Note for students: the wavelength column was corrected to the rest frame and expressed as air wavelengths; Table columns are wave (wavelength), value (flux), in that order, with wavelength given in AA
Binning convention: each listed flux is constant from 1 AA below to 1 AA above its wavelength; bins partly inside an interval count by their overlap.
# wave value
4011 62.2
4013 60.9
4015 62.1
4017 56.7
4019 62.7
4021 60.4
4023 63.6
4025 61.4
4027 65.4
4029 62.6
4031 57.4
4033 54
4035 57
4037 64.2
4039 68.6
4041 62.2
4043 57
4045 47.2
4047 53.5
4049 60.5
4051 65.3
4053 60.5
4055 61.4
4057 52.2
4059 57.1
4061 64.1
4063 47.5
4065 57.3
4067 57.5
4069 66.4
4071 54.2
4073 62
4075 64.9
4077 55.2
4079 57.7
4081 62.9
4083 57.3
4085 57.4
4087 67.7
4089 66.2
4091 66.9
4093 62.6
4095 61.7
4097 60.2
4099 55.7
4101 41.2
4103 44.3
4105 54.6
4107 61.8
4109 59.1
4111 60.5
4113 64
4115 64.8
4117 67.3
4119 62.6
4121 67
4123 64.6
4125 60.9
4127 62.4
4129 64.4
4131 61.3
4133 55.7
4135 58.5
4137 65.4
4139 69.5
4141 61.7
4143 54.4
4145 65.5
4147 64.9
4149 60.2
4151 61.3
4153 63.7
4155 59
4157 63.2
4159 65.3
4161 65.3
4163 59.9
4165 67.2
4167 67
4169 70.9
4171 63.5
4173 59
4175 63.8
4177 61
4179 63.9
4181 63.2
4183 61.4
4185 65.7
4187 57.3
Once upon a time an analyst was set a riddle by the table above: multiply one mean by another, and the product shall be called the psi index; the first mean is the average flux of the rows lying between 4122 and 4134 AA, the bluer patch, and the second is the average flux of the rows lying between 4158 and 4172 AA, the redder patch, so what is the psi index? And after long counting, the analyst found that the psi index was 4037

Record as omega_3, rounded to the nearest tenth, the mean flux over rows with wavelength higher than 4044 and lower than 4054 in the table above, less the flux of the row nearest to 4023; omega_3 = -6.2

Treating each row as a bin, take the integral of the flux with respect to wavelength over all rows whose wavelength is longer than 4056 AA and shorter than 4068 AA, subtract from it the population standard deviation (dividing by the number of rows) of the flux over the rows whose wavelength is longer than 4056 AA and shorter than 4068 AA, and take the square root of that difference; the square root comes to 25.8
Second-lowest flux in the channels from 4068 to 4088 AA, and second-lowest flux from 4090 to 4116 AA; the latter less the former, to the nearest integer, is -11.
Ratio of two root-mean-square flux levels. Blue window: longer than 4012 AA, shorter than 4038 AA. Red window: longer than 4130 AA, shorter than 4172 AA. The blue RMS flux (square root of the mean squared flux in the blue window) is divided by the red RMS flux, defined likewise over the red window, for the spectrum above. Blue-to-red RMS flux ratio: 0.96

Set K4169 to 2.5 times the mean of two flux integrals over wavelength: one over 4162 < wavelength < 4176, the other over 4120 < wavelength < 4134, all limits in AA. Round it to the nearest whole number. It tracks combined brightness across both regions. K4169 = 2219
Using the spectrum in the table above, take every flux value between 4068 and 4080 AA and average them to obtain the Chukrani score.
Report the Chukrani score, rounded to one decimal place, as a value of 60.1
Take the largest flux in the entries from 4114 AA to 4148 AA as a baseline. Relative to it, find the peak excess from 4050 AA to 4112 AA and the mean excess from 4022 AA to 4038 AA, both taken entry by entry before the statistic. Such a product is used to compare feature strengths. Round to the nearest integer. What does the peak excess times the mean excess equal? 16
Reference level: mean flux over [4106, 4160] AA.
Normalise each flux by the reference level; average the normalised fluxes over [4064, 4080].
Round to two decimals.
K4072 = 0.95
